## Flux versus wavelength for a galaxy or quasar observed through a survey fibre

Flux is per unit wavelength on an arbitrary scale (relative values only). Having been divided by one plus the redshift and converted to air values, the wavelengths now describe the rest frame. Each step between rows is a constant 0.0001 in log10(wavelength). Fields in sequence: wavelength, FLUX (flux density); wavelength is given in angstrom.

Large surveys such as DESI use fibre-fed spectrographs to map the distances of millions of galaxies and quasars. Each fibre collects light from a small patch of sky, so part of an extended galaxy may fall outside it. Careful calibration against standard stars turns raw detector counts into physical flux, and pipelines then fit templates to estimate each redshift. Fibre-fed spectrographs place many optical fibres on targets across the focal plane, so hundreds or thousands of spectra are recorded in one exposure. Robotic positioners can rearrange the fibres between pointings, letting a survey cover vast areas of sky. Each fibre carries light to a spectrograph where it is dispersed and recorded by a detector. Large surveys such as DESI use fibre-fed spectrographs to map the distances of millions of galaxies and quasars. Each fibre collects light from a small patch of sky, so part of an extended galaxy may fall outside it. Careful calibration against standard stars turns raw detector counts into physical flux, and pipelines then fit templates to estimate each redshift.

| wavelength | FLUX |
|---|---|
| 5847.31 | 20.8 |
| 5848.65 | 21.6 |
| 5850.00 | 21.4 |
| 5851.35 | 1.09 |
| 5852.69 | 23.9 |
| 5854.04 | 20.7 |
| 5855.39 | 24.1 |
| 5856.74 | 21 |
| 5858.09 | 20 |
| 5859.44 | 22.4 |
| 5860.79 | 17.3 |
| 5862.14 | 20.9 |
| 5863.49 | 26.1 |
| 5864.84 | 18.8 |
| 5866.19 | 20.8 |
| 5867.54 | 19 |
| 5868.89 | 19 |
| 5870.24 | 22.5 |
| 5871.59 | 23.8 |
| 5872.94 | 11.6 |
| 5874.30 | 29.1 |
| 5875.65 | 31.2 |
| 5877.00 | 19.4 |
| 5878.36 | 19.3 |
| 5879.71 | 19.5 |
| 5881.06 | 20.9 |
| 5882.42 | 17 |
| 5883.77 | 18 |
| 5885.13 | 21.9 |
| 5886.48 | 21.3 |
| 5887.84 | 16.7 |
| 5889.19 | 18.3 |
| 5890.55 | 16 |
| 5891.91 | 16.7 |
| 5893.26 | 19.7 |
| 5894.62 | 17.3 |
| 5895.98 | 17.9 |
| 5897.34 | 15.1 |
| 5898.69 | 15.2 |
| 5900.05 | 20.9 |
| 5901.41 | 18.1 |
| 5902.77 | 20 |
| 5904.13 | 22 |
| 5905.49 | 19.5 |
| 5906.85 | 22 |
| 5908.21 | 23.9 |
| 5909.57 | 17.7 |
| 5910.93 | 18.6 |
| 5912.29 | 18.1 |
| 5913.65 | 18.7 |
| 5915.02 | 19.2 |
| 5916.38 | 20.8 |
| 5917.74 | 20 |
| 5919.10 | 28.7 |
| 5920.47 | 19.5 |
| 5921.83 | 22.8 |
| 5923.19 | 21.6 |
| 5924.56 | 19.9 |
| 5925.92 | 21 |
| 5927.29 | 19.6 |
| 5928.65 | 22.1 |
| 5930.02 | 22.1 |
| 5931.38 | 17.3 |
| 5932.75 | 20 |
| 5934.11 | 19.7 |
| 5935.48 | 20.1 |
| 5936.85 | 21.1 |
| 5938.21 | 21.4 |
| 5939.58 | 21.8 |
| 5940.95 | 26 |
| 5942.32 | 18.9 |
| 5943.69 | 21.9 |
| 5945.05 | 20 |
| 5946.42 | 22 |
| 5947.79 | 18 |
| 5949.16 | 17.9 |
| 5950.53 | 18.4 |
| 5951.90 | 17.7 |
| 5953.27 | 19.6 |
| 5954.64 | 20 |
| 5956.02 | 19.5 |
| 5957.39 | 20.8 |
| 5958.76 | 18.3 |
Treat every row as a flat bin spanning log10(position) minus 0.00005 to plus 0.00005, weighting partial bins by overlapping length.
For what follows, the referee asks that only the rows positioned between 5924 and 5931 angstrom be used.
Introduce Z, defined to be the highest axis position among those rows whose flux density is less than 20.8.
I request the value 5927.29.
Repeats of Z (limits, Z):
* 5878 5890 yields 5889.19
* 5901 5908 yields 5905.49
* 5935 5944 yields 5942.32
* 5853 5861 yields 5860.79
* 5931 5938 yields 5935.48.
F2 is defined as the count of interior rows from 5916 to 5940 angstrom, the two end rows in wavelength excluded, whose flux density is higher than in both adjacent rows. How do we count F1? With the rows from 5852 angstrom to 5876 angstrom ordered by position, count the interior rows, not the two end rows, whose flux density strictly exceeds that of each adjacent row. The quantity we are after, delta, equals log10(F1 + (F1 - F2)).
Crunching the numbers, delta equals 0.78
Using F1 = 5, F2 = 4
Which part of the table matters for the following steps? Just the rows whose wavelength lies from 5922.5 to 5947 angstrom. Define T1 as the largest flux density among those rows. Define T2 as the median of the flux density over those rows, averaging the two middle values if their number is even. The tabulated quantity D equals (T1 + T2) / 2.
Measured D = 23.5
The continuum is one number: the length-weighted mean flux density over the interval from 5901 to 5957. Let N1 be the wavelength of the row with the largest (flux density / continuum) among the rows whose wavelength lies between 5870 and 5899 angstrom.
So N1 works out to 5875.65 angstrom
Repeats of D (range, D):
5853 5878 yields 26.0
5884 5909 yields 21.4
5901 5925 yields 24.3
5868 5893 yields 25.3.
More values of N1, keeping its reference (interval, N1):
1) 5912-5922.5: 5919.10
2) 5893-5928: 5919.10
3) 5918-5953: 5919.10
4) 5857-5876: 5875.65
